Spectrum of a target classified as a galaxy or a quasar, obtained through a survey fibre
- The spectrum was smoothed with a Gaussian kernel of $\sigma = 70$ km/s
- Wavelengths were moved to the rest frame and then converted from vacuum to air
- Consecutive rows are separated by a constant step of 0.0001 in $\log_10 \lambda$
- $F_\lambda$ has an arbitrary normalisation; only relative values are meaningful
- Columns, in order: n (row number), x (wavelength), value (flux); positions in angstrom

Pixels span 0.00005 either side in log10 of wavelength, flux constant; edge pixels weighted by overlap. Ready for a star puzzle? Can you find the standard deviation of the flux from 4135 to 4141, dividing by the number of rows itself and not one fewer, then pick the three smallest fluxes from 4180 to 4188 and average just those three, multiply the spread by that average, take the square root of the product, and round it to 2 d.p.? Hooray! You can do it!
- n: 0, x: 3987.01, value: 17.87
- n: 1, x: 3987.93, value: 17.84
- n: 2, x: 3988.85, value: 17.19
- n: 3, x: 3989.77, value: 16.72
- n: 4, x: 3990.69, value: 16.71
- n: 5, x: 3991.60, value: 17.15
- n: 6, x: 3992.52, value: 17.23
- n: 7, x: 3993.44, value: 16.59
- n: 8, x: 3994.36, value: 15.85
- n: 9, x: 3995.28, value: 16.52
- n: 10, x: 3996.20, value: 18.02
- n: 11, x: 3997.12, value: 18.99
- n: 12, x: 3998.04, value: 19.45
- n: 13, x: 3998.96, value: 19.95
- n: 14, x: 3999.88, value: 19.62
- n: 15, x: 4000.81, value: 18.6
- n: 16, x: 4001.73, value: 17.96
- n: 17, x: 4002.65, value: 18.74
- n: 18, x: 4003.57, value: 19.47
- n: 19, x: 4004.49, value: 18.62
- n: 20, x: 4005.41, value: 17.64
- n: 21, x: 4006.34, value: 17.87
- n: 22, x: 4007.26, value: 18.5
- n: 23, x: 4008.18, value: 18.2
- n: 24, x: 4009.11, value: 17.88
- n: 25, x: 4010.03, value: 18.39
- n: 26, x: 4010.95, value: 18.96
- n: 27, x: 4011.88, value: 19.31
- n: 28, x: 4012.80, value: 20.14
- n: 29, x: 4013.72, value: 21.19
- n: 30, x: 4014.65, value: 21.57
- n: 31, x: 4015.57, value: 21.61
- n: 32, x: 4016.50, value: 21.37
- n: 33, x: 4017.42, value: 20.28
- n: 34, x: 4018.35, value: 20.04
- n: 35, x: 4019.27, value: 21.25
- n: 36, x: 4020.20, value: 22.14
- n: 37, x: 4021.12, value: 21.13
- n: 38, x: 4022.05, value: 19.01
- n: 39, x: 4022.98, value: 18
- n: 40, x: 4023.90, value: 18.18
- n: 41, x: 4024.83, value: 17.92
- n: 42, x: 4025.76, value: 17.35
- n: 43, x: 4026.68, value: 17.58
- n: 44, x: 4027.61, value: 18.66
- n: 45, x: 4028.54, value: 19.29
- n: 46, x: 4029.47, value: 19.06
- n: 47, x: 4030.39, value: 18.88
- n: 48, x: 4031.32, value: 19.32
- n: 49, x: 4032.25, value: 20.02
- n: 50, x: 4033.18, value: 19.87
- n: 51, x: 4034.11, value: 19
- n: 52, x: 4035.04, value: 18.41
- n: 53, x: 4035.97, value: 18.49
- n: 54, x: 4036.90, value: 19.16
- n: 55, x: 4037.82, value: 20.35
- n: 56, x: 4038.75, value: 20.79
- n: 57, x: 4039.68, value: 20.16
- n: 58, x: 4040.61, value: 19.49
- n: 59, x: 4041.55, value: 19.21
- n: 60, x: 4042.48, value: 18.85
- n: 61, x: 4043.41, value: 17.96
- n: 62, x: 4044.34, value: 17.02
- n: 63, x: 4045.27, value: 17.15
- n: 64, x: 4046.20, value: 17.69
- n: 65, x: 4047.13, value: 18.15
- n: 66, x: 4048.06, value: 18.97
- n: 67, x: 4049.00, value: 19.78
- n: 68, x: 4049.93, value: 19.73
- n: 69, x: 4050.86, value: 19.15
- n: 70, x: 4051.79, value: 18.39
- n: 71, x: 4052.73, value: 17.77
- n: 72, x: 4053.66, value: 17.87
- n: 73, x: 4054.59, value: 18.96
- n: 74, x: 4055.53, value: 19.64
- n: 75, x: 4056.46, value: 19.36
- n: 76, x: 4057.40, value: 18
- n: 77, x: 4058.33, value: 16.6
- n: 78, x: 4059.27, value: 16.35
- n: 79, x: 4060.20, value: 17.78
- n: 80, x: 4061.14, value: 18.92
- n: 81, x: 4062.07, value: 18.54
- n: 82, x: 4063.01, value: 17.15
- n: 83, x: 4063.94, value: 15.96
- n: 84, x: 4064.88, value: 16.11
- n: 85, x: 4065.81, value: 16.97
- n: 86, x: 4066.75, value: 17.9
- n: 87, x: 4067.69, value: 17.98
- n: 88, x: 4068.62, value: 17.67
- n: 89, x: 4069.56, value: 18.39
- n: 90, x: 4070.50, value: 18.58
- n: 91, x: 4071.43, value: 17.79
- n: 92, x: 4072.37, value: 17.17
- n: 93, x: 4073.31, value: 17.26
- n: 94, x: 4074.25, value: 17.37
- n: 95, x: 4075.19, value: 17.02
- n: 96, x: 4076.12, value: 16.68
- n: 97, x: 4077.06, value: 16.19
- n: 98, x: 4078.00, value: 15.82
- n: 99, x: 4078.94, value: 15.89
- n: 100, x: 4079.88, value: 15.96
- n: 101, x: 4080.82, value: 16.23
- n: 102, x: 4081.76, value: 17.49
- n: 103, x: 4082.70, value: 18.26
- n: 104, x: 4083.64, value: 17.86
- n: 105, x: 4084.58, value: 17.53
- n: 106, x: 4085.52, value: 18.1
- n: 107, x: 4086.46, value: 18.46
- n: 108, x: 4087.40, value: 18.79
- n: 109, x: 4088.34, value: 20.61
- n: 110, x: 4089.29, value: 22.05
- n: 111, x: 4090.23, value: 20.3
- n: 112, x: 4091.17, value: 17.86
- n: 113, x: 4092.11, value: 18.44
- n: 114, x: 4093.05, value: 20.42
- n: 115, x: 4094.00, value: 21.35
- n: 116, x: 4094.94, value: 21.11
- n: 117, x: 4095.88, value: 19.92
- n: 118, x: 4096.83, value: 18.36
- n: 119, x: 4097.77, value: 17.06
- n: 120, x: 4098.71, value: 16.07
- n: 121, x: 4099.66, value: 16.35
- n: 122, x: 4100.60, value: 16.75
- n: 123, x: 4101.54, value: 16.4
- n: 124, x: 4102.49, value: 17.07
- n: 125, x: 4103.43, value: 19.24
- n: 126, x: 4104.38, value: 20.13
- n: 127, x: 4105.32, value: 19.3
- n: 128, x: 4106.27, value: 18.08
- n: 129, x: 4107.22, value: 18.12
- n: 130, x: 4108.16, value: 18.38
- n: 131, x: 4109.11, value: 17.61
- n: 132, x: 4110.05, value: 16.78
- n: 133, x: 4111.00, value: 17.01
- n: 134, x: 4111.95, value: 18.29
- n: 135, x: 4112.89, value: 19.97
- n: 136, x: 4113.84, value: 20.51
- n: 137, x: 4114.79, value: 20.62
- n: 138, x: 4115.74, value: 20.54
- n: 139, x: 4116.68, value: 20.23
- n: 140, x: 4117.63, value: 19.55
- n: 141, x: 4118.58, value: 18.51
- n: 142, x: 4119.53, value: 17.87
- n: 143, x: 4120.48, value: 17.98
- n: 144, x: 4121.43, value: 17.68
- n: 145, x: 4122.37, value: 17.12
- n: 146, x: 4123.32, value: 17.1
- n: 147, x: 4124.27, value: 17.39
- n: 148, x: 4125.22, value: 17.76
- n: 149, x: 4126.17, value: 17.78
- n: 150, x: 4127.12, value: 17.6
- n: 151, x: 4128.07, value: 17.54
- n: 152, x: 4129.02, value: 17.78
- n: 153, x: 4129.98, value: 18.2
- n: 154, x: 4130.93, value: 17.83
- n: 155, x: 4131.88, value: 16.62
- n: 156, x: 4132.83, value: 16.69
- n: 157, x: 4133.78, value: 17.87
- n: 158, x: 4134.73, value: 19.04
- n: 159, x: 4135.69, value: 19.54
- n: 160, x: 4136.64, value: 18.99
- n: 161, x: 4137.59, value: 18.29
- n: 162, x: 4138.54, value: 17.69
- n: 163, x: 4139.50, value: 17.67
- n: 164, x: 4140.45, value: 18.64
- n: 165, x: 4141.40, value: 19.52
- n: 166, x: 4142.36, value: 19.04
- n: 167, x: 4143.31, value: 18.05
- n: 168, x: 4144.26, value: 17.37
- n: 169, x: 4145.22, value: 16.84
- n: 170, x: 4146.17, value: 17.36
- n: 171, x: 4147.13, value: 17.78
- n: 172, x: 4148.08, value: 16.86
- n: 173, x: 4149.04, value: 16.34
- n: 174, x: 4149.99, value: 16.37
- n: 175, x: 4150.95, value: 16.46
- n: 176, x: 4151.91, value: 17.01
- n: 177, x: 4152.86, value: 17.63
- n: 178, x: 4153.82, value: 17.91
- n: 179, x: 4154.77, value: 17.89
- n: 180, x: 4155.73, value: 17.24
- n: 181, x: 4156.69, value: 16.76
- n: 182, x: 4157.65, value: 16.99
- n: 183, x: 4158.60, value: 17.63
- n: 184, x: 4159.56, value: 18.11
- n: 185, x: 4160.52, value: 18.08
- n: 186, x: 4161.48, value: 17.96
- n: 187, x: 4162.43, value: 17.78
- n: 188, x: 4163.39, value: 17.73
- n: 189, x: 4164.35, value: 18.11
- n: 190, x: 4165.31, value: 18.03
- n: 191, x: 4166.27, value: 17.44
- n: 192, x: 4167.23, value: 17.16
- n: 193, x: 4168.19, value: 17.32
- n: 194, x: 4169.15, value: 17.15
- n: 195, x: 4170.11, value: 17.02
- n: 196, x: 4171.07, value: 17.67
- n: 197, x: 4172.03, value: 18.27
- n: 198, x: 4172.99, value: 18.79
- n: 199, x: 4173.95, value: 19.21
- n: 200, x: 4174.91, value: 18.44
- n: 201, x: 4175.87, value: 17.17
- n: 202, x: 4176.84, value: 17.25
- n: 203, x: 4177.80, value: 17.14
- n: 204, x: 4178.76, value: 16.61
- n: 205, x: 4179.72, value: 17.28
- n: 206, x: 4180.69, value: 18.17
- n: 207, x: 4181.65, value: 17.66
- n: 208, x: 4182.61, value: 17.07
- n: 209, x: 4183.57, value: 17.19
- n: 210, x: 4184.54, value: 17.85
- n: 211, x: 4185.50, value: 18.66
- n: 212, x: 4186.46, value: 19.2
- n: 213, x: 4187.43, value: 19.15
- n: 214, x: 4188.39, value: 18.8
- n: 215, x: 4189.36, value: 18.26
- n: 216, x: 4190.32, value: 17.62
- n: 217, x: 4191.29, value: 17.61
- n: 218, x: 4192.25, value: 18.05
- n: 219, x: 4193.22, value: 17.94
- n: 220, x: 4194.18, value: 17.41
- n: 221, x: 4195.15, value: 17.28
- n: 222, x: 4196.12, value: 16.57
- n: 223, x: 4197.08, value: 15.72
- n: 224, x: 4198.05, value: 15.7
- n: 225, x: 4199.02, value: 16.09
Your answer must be 3.42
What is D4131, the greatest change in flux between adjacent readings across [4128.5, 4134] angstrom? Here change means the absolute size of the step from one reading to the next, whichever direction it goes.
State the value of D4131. 1.21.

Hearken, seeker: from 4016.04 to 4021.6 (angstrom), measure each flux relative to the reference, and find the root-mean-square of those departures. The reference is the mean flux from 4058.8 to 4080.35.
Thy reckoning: 3.9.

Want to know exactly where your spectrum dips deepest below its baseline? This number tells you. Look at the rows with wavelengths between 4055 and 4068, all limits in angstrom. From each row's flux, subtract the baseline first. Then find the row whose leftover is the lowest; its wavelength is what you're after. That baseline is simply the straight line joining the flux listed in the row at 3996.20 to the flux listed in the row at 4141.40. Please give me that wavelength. 4063.94 angstrom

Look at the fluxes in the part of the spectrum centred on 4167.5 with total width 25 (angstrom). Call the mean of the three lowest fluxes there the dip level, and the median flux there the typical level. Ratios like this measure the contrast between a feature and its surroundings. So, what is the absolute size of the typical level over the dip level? 1.04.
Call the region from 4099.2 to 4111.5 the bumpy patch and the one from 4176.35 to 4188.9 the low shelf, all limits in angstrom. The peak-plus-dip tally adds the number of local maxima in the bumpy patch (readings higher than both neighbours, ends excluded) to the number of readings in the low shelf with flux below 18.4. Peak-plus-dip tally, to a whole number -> 12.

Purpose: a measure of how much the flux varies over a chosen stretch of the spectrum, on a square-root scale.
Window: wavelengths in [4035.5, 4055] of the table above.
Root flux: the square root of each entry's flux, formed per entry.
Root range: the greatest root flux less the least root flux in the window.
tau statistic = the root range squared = 0.19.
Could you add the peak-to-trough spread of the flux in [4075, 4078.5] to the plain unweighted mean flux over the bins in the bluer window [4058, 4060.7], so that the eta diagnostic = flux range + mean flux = 18.1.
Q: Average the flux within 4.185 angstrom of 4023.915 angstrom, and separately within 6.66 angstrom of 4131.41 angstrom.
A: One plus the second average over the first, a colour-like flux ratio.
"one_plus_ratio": 1.95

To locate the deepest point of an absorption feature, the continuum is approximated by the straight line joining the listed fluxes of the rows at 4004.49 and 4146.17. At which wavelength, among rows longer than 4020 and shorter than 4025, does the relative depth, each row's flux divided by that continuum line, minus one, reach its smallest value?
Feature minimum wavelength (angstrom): 4024.83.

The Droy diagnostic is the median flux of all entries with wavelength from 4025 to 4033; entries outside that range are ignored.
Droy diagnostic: 19.0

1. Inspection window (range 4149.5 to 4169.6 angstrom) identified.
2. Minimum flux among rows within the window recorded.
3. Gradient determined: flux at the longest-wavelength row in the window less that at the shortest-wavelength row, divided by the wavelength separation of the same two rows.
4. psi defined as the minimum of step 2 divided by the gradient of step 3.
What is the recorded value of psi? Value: 402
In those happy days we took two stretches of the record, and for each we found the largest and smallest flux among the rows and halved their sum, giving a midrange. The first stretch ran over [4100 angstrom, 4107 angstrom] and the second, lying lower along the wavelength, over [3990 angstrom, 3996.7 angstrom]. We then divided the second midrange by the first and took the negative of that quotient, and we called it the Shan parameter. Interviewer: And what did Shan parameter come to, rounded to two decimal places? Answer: -0.93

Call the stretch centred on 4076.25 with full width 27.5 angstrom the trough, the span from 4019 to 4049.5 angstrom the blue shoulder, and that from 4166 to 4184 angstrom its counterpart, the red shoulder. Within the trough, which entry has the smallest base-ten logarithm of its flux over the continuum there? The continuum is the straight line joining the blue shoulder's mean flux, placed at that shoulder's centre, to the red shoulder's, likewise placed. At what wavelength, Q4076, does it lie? 4078.00 angstrom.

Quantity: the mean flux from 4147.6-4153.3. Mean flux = 16.8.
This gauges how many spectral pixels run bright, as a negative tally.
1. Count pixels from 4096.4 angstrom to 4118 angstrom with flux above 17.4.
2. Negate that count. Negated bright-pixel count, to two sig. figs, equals -15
